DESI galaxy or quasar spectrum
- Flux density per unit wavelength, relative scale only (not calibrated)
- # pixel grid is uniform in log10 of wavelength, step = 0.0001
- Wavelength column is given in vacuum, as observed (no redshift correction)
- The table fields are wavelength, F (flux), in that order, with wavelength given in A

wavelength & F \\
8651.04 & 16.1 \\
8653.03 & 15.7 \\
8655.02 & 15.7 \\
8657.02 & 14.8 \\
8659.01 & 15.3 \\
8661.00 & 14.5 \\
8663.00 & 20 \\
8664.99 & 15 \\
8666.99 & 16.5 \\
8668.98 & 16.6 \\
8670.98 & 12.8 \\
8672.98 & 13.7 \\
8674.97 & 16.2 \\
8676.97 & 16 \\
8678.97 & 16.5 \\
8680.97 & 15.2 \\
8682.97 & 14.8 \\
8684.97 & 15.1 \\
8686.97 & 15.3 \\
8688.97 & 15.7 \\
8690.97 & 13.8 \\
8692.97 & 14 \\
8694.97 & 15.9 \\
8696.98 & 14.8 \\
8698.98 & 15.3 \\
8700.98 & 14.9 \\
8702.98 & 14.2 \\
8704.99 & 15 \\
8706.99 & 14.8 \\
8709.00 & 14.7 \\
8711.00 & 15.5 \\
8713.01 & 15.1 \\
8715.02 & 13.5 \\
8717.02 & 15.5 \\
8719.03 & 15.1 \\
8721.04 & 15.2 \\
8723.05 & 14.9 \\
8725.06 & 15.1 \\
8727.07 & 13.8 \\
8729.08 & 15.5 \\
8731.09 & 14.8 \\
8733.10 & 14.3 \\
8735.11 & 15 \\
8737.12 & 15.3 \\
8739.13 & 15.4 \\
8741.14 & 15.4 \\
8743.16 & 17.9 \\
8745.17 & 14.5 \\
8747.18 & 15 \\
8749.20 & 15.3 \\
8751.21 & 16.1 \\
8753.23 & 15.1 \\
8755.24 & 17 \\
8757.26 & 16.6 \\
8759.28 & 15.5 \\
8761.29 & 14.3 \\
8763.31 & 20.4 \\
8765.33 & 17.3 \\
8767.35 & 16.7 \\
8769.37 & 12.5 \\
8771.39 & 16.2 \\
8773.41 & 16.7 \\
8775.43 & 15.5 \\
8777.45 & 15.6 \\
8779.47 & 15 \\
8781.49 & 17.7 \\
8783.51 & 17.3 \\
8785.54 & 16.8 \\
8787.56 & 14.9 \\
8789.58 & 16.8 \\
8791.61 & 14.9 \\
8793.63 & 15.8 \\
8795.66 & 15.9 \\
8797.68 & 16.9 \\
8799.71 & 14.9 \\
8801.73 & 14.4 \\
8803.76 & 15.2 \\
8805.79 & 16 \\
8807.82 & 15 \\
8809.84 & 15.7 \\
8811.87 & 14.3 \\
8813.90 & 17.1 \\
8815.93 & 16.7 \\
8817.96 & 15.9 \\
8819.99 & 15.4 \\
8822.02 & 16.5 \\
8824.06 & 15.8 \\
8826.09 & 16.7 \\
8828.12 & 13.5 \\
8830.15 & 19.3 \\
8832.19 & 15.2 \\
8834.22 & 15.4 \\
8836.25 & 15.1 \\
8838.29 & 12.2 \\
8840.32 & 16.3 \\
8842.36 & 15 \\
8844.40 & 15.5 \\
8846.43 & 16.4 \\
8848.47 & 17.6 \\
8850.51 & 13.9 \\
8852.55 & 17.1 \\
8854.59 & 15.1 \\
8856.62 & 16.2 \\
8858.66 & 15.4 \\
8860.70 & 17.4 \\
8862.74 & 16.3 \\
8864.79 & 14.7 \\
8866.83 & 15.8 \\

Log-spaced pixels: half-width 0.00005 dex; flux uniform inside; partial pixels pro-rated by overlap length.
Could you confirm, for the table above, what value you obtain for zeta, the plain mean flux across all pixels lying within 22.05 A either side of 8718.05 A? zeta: 14.9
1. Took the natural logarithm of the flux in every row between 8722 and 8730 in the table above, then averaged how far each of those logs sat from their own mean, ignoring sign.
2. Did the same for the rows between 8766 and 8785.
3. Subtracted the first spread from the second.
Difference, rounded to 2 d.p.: 0.04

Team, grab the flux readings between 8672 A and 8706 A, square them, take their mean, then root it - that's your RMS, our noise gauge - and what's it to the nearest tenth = 15.1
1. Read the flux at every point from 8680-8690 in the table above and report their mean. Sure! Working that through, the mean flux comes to 15.2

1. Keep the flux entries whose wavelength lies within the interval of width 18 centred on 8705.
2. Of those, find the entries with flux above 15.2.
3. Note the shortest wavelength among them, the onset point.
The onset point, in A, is 8698.98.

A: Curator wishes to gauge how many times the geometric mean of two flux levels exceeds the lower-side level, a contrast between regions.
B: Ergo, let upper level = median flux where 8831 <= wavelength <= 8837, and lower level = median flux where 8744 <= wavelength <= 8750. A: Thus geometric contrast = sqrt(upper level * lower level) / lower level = 1.01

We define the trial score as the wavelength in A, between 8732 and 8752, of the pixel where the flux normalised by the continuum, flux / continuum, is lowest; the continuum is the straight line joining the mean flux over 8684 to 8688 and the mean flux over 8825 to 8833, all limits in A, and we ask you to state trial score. 8733.10 A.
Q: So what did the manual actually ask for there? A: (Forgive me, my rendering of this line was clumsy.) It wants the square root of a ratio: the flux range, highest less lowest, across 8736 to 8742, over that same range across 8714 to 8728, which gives 0.22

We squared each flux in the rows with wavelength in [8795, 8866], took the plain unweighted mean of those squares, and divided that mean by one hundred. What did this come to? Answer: 2.49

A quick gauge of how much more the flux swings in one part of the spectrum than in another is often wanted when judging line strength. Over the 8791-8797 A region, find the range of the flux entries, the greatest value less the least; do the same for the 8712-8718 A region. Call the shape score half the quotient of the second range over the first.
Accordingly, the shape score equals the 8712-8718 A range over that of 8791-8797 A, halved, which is 1.0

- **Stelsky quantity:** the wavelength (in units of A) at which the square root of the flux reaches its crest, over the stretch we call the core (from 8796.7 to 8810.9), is 8797.68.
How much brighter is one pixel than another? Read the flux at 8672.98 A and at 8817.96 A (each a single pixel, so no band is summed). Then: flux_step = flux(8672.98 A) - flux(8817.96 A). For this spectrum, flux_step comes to -2.2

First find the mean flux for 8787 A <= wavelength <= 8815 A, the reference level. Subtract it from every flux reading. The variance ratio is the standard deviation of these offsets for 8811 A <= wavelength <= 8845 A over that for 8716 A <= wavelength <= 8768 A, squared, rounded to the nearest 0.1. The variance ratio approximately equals 1.3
